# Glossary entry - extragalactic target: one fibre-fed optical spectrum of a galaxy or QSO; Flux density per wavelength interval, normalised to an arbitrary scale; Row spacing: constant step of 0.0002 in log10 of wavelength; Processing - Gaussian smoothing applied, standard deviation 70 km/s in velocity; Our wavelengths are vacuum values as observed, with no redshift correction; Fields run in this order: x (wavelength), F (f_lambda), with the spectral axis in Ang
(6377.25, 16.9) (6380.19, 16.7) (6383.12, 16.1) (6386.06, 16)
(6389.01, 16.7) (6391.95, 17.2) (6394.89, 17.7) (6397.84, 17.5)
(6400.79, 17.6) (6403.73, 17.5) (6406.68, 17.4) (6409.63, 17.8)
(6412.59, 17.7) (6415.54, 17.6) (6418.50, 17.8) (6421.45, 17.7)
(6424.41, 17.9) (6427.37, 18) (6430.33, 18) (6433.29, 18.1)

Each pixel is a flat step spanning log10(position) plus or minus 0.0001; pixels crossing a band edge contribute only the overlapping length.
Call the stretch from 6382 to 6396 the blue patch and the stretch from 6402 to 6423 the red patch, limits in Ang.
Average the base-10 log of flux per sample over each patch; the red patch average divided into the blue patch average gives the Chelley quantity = 0.981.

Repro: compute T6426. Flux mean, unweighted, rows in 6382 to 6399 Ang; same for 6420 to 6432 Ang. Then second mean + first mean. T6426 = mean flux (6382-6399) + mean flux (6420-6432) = 34.8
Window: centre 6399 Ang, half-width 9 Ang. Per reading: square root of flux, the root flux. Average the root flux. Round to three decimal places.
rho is 4.181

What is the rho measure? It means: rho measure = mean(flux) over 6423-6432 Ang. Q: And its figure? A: 18.0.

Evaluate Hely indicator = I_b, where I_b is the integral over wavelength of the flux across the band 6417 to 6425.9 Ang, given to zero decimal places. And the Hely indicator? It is 158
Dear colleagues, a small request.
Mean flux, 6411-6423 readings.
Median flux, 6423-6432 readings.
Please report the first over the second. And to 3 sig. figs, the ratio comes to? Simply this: 0.983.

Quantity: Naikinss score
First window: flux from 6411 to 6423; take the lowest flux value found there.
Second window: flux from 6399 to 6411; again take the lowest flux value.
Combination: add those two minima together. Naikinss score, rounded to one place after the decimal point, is 35.0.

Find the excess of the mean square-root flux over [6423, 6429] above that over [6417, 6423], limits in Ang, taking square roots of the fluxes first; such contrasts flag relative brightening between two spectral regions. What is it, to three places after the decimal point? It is 0.024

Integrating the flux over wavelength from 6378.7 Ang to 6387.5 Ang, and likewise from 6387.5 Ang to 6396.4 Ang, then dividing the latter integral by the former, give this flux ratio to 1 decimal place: 1.1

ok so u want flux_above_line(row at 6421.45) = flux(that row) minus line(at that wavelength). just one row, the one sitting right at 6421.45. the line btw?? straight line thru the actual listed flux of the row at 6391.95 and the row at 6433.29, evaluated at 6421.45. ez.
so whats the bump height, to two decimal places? -0.14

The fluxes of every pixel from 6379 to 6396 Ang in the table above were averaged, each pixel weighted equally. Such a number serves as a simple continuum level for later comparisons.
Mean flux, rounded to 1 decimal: 16.7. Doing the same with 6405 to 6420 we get 17.7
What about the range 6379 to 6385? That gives 16.4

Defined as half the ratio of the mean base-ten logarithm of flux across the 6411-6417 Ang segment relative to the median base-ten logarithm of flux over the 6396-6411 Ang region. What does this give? 0.501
